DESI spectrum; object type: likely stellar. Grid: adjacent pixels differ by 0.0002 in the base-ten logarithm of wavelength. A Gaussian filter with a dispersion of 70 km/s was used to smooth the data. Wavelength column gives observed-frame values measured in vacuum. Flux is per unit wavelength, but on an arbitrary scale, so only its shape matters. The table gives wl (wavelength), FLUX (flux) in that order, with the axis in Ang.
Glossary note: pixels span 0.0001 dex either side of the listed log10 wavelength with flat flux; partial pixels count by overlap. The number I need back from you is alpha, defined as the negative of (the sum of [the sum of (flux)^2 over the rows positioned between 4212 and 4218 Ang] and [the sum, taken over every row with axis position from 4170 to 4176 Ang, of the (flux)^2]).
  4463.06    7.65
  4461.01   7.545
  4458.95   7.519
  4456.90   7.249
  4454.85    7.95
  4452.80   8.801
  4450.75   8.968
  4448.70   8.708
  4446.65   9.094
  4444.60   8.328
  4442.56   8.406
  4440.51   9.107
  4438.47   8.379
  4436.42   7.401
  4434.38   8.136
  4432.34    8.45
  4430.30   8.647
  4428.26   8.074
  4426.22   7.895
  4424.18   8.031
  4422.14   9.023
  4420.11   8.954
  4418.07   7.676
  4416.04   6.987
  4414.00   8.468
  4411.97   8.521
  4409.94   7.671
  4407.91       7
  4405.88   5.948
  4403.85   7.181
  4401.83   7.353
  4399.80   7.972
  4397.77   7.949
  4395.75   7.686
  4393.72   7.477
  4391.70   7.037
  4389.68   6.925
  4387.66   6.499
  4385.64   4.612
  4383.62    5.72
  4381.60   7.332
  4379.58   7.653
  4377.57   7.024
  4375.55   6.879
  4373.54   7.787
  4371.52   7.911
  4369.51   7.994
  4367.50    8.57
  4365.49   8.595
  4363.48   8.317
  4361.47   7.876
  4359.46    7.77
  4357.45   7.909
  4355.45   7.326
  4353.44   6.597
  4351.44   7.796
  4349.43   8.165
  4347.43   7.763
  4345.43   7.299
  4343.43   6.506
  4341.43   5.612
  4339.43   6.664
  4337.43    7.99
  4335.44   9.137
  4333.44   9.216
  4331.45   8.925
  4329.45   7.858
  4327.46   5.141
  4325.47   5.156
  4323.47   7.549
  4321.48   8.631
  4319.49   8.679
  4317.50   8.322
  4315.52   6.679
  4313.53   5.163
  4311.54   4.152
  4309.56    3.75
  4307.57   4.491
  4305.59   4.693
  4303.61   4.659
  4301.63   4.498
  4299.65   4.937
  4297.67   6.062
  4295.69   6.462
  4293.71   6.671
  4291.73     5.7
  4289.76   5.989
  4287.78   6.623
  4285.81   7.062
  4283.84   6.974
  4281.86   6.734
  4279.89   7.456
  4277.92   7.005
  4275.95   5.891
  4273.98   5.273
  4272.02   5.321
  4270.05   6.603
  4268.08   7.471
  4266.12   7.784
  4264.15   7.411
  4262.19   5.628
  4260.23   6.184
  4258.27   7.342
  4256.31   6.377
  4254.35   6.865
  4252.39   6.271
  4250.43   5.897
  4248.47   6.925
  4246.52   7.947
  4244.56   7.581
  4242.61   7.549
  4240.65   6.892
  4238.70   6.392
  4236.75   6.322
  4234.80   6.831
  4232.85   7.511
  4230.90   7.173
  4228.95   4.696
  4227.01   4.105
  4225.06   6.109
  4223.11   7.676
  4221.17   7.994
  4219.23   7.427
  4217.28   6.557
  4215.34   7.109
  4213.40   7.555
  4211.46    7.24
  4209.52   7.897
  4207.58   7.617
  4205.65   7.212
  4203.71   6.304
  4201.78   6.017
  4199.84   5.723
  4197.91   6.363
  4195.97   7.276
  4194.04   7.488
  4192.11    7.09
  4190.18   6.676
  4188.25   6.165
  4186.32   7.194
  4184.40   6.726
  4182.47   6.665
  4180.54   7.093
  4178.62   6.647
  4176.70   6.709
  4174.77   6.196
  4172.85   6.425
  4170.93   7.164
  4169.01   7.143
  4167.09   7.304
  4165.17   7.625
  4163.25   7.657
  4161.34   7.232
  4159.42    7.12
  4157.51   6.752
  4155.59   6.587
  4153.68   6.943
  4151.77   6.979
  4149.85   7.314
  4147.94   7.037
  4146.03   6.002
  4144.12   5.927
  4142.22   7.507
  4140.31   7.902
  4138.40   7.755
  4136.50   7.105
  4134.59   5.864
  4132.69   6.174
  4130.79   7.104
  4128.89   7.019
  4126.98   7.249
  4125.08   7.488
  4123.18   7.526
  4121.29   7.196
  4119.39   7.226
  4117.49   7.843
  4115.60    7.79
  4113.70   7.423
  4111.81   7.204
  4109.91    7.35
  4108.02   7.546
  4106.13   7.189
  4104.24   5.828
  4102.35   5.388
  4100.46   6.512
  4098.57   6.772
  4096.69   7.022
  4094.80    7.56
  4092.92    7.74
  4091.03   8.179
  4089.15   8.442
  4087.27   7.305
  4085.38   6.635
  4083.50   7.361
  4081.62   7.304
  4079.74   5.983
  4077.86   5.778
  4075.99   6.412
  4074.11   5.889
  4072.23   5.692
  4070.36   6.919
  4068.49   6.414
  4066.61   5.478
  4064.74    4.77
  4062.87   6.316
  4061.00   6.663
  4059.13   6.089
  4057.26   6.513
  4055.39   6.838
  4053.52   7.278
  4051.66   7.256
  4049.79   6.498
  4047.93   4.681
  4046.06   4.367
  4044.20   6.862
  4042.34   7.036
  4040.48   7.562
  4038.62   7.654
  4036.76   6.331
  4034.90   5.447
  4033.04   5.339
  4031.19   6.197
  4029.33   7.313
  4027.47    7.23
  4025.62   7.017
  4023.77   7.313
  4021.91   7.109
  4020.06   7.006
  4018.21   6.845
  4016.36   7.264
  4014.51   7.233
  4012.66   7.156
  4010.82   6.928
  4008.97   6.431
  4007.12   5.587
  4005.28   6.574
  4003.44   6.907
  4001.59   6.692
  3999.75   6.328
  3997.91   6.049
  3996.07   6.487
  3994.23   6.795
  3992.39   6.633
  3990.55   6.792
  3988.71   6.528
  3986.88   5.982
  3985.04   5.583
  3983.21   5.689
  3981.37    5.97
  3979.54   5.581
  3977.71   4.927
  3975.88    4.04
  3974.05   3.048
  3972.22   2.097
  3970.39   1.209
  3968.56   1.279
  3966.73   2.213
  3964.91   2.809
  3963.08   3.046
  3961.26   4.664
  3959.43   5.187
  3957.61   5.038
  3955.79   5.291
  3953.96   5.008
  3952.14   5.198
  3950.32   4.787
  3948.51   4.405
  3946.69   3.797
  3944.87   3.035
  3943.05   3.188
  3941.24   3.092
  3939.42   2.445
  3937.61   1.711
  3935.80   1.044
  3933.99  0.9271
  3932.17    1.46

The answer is -282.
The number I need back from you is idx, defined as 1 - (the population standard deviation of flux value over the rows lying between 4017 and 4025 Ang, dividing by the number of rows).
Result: 0.83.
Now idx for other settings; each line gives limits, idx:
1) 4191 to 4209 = 0.35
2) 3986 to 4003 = 0.72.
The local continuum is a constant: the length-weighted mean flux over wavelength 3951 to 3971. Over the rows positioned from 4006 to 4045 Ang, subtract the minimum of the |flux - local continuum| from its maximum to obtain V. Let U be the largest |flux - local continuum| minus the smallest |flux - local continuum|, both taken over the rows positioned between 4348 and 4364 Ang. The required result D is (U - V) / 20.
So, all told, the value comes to -0.03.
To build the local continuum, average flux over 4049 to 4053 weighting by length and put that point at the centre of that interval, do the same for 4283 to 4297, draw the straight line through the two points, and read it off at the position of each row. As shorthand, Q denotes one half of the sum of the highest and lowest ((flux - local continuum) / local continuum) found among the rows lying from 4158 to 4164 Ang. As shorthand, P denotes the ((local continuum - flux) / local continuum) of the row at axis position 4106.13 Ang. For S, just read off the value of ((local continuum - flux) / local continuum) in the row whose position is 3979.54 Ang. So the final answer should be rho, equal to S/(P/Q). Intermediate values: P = -0.052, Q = 0.10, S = 0.21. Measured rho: -0.4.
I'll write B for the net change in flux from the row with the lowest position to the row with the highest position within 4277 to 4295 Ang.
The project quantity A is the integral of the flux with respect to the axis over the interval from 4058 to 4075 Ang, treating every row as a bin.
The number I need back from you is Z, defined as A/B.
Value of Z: -307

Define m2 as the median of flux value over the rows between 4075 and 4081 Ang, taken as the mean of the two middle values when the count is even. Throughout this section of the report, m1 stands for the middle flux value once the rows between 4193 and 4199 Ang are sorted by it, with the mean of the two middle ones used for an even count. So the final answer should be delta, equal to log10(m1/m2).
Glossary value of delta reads 0.08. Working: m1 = 7.3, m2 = 6.0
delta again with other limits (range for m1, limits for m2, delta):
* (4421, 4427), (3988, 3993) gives 0.08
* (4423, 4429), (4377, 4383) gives 0.04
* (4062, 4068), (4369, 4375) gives -0.16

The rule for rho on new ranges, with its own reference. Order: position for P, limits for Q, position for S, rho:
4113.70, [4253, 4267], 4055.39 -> 0.0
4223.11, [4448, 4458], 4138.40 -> 0.3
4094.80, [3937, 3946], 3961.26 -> 2.2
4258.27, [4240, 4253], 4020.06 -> 0.0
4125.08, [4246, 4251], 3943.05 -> -0.3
